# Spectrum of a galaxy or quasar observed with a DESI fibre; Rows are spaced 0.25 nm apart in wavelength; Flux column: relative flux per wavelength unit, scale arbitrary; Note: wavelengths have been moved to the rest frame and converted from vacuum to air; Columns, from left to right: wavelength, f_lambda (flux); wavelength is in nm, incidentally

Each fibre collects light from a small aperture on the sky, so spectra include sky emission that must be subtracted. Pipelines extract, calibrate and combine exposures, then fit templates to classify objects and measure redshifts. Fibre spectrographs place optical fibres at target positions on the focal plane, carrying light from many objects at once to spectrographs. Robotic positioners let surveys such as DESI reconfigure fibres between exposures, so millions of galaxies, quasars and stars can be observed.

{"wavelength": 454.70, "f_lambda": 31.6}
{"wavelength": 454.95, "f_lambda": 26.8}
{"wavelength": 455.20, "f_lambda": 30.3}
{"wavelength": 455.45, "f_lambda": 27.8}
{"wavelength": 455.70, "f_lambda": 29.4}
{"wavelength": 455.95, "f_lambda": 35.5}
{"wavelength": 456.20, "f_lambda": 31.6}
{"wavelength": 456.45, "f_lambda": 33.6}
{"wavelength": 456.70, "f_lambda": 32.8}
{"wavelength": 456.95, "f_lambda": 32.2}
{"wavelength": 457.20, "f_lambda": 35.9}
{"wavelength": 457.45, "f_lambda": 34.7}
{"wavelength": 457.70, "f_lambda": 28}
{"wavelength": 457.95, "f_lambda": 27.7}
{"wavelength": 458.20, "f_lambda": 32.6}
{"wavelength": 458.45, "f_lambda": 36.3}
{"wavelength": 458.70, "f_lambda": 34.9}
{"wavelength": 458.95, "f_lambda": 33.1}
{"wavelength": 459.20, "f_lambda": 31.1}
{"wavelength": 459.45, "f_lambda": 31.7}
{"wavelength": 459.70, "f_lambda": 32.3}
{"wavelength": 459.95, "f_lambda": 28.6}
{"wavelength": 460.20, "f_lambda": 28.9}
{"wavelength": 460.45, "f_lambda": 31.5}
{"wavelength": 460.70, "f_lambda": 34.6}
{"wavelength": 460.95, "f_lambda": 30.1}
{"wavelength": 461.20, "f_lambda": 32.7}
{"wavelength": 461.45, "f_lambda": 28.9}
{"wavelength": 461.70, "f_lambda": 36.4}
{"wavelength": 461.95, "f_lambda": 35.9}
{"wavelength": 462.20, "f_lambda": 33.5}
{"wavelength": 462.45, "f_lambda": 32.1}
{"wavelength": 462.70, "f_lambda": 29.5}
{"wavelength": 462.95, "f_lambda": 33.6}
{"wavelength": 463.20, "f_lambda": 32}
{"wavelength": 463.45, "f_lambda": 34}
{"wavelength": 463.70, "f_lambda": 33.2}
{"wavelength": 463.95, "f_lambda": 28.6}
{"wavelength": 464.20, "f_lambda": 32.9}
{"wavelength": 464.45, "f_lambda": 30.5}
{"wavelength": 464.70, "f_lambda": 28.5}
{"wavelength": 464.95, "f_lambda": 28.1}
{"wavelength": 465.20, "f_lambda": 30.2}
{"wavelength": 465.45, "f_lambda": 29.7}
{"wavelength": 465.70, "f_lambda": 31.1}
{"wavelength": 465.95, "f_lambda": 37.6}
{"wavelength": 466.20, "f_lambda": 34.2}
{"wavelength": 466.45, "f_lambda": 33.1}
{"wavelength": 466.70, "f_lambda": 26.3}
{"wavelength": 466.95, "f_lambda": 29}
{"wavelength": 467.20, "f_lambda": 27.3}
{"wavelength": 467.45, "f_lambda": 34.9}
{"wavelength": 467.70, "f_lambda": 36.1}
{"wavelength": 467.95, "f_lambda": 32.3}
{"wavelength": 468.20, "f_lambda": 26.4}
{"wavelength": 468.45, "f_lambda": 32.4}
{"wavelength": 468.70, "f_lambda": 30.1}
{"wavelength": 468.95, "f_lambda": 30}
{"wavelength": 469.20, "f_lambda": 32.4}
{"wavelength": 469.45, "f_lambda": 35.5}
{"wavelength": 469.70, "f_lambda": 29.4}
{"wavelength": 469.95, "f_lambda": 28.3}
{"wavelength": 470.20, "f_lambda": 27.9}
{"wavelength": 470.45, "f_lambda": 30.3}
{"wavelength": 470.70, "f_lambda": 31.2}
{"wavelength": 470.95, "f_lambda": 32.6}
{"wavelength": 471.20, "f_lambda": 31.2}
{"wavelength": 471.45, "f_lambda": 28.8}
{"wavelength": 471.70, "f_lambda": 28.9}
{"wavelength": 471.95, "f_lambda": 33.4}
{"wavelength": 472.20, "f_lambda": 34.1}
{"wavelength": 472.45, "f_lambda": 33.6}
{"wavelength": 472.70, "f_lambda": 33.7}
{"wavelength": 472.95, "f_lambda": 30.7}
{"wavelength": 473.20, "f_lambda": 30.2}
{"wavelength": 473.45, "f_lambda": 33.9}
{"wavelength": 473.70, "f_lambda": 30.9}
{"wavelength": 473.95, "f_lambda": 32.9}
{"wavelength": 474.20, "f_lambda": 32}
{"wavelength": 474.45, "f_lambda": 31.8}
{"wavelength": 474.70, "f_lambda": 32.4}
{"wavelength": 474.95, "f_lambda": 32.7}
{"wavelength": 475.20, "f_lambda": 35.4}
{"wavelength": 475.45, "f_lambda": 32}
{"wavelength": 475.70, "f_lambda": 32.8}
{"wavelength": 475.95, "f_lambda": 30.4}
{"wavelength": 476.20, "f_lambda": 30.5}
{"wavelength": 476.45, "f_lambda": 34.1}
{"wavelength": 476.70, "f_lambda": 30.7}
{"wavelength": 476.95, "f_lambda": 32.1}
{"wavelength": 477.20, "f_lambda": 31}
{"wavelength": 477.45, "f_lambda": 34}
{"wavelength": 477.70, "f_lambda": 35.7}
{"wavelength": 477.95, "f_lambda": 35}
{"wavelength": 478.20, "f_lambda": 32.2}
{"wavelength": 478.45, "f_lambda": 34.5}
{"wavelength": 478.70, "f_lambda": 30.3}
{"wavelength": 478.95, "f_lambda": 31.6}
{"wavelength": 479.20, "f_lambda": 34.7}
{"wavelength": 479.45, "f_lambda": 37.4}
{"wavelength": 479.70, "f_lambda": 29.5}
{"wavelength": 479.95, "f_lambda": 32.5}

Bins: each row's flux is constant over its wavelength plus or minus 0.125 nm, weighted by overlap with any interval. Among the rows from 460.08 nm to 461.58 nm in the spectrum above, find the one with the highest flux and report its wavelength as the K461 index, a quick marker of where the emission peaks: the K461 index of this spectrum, 460.70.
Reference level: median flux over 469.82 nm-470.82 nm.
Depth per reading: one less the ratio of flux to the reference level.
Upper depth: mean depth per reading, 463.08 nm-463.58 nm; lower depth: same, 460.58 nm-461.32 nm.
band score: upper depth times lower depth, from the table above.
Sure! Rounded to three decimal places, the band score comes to 0.014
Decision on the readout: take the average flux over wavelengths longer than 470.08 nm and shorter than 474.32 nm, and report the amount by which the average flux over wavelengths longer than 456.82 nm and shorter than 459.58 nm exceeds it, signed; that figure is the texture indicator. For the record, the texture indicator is 1.0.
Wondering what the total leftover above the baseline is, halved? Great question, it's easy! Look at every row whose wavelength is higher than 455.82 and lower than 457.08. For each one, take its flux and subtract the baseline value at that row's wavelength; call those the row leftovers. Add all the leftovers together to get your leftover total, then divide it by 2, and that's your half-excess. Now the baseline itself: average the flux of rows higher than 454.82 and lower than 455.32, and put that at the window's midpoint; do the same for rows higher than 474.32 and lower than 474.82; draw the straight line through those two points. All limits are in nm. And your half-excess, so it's 11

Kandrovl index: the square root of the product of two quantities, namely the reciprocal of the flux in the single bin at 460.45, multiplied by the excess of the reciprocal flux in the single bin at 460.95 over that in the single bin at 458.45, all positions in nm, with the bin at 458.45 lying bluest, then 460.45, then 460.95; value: 0.013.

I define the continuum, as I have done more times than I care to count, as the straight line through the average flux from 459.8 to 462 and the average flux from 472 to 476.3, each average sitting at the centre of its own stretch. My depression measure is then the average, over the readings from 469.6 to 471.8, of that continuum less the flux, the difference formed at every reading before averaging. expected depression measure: 2.4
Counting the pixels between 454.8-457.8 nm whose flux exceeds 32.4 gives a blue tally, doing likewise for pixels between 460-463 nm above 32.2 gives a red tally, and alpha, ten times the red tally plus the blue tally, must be 65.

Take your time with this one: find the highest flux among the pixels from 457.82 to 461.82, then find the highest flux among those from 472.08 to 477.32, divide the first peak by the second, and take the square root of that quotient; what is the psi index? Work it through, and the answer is 1.01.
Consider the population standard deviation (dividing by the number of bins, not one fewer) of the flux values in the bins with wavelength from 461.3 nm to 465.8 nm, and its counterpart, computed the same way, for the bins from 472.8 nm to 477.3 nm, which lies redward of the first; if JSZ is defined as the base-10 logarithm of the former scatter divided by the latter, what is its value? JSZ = 0.24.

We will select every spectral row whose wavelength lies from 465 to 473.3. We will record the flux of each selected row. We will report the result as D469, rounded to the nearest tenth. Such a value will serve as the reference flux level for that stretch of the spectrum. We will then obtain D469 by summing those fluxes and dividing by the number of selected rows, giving 31.3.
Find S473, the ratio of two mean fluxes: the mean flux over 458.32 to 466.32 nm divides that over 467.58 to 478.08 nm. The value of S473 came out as 0.99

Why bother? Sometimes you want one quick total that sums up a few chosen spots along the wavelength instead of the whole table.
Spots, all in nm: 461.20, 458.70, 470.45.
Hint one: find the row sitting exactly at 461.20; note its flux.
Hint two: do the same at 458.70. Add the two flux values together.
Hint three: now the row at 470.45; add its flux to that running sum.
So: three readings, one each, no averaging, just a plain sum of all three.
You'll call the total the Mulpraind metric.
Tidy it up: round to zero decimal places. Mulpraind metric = 98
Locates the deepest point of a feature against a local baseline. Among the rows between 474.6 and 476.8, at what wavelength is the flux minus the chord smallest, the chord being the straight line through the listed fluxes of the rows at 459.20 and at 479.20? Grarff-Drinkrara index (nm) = 475.95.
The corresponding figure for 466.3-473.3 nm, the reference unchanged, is 468.20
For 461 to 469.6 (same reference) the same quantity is 468.20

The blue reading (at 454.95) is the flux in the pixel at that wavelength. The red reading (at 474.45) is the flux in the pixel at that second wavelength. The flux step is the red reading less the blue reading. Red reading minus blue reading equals 5.0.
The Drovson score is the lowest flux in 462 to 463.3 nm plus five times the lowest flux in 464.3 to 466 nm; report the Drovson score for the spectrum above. 170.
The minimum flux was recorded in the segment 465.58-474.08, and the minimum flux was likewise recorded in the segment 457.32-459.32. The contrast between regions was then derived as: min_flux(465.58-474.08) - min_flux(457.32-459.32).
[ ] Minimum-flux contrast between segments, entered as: -1.4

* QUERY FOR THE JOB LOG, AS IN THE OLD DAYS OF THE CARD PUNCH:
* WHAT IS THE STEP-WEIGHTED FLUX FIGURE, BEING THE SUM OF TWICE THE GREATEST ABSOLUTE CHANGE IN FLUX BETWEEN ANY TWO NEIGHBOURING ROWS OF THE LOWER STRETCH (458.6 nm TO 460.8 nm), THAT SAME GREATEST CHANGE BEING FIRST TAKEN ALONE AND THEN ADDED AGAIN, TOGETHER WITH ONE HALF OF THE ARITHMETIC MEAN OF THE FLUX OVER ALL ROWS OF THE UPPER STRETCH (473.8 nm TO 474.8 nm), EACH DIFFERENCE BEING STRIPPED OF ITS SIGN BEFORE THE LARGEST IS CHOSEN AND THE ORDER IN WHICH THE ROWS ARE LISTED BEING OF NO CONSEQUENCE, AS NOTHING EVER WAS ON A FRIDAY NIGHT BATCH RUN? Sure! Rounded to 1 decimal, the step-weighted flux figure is 23.5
